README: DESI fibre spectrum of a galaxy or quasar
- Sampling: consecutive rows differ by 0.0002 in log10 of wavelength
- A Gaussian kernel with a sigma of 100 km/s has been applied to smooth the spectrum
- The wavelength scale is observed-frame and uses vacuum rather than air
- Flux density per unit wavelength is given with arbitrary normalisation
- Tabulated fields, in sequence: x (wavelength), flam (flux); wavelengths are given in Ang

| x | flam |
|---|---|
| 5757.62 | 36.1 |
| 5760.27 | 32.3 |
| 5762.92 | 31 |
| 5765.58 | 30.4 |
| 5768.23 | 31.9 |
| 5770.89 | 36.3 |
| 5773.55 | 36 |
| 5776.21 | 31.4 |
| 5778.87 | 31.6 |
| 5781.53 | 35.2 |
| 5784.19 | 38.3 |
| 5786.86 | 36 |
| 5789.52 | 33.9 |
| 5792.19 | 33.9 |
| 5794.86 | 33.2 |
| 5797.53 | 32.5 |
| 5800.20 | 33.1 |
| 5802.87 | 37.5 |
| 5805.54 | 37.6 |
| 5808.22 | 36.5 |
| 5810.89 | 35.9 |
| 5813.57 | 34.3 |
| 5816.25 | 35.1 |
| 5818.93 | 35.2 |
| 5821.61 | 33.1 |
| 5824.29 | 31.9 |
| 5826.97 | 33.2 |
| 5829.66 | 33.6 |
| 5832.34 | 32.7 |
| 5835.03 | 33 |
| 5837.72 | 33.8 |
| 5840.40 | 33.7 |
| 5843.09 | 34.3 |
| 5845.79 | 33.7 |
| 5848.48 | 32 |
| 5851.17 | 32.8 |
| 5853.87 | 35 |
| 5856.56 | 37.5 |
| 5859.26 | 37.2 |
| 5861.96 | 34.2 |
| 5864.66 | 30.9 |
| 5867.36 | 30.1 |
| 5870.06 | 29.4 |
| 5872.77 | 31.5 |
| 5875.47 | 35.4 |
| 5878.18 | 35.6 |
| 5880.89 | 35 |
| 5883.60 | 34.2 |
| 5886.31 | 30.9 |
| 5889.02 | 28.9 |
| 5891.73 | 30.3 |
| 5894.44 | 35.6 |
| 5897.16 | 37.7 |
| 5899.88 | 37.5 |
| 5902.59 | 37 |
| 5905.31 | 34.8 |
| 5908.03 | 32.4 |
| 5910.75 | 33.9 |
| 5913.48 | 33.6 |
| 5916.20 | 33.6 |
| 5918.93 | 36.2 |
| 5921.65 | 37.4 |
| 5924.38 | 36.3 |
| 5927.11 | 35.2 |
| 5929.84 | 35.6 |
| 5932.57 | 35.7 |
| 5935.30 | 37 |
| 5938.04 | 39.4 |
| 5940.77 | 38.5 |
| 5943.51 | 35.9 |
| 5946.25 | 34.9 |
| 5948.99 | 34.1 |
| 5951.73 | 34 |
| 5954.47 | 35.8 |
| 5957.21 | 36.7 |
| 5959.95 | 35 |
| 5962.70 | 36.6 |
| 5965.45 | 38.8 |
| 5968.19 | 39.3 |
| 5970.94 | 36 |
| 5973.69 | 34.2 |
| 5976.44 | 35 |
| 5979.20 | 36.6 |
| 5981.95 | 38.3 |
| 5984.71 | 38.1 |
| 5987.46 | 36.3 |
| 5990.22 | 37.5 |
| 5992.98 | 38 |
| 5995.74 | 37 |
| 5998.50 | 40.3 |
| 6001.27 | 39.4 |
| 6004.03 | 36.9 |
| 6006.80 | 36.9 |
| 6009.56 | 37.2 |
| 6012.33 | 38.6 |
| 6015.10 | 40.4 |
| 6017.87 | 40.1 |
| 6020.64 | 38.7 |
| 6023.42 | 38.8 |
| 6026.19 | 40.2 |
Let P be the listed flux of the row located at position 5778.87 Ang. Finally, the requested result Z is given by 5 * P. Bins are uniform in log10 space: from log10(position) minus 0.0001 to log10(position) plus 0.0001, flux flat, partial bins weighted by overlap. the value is 158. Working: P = 31.6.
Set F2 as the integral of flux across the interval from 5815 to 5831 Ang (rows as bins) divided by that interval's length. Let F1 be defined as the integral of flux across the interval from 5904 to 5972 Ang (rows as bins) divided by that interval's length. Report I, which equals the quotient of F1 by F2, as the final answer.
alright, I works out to 1.07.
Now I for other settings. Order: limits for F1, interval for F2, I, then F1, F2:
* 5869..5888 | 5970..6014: 0.89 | 33.1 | 37.3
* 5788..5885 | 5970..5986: 0.93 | 34.0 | 36.4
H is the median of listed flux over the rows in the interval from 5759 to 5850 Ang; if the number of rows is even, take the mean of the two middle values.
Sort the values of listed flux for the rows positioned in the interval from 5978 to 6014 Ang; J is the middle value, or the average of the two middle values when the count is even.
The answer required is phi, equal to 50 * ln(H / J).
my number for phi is -5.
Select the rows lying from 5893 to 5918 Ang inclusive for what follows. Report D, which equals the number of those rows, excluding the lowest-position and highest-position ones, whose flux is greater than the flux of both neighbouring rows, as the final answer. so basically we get 2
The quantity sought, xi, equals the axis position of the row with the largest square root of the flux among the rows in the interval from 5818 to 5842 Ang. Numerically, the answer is 5818.93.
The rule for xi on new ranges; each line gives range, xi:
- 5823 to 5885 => 5856.56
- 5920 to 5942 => 5938.04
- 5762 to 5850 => 5784.19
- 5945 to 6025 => 6015.10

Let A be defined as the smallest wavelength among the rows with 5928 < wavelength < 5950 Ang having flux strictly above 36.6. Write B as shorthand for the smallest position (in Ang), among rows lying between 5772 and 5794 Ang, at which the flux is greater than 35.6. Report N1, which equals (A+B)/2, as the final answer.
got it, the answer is 5854.4 Ang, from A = 5935.30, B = 5773.55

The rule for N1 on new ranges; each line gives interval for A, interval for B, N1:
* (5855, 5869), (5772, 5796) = 5815.1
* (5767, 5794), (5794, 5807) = 5793.5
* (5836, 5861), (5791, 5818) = 5829.7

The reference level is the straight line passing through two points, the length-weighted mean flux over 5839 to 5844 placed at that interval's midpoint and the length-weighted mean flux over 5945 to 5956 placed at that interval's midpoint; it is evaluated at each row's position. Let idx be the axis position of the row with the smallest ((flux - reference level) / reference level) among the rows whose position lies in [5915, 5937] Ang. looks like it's 5916.20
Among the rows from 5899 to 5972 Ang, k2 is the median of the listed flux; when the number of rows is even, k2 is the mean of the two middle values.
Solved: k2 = 35.9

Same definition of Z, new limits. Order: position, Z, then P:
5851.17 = 164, 32.8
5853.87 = 175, 35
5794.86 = 166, 33.2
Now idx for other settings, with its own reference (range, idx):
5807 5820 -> 5813.57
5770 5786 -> 5776.21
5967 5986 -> 5973.69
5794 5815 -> 5797.53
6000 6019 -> 6006.80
